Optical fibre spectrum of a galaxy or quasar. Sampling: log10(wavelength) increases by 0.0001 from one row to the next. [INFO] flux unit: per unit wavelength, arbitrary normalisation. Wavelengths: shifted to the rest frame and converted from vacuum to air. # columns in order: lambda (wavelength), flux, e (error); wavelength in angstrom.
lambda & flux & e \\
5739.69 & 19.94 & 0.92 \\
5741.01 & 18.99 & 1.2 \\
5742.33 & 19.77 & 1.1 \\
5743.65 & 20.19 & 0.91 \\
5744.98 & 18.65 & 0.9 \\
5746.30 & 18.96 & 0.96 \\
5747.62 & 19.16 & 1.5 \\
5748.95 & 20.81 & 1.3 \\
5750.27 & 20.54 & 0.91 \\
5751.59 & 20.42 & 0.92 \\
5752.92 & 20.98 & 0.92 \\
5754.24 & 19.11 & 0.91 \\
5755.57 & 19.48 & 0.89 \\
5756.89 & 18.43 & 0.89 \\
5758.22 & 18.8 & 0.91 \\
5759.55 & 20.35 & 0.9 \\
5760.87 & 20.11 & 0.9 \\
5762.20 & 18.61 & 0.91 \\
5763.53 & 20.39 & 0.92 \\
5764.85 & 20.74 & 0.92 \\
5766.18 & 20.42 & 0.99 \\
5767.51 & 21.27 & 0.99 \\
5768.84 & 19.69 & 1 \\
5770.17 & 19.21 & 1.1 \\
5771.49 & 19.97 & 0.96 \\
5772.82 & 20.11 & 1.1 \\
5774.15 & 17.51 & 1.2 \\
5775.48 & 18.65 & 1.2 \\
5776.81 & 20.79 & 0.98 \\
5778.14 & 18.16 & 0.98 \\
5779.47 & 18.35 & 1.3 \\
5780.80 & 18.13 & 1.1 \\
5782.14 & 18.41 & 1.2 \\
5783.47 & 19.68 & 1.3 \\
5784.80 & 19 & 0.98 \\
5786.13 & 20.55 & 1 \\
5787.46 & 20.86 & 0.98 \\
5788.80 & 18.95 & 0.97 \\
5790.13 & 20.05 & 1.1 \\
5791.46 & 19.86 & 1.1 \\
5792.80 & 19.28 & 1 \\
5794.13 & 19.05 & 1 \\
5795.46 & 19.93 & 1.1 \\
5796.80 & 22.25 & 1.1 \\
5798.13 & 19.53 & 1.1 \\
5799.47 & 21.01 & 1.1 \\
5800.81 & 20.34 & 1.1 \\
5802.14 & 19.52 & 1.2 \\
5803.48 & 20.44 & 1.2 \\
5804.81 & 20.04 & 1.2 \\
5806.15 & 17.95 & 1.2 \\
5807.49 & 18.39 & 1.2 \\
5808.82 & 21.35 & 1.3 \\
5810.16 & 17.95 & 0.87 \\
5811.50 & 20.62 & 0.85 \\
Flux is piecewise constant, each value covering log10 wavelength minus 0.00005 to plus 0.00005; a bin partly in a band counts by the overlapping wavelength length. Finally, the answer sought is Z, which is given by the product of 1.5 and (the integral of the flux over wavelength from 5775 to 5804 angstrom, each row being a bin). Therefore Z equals 856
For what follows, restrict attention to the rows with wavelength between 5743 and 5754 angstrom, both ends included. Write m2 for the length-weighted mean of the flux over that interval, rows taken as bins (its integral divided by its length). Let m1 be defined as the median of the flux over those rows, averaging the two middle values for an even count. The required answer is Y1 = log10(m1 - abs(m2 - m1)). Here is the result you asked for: 1.30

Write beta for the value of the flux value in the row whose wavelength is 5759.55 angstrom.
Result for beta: 20.35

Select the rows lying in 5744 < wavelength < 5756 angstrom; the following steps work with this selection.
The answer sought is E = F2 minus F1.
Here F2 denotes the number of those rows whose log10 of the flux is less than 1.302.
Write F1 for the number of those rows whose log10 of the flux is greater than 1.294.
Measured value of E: 1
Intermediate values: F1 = 4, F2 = 5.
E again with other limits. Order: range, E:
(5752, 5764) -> 1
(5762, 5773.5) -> -3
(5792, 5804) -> 0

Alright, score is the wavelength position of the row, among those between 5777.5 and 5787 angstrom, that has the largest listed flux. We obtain 5786.13 angstrom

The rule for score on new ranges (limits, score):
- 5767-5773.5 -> 5767.51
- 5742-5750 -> 5748.95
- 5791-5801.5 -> 5796.80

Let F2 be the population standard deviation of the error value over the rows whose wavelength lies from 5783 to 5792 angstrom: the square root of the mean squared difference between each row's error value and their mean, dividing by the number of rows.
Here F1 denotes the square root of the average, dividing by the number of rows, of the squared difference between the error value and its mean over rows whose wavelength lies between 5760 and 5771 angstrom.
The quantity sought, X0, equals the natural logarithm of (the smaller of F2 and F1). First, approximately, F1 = 0.063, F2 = 0.110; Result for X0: -2.8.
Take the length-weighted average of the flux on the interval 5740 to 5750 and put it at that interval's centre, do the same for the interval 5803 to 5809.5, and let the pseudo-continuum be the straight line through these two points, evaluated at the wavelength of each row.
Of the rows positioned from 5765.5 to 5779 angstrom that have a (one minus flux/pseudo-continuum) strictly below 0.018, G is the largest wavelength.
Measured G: 5776.81 angstrom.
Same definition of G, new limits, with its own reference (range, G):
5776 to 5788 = 5787.46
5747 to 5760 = 5759.55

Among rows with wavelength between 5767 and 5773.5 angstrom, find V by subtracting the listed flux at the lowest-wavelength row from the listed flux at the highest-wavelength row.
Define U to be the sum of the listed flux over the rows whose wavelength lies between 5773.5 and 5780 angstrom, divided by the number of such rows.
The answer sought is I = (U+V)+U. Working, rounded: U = 18.7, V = -1.2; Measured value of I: 36.2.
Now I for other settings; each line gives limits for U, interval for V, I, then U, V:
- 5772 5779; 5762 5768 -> 40.7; 19.0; 2.7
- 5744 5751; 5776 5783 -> 36.9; 19.6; -2.4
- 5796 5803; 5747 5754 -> 42.9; 20.5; 1.8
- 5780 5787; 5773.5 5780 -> 39.1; 19.2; 0.8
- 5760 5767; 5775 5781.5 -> 39.6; 20.1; -0.5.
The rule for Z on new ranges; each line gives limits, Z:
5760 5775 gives 446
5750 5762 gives 355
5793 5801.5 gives 259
